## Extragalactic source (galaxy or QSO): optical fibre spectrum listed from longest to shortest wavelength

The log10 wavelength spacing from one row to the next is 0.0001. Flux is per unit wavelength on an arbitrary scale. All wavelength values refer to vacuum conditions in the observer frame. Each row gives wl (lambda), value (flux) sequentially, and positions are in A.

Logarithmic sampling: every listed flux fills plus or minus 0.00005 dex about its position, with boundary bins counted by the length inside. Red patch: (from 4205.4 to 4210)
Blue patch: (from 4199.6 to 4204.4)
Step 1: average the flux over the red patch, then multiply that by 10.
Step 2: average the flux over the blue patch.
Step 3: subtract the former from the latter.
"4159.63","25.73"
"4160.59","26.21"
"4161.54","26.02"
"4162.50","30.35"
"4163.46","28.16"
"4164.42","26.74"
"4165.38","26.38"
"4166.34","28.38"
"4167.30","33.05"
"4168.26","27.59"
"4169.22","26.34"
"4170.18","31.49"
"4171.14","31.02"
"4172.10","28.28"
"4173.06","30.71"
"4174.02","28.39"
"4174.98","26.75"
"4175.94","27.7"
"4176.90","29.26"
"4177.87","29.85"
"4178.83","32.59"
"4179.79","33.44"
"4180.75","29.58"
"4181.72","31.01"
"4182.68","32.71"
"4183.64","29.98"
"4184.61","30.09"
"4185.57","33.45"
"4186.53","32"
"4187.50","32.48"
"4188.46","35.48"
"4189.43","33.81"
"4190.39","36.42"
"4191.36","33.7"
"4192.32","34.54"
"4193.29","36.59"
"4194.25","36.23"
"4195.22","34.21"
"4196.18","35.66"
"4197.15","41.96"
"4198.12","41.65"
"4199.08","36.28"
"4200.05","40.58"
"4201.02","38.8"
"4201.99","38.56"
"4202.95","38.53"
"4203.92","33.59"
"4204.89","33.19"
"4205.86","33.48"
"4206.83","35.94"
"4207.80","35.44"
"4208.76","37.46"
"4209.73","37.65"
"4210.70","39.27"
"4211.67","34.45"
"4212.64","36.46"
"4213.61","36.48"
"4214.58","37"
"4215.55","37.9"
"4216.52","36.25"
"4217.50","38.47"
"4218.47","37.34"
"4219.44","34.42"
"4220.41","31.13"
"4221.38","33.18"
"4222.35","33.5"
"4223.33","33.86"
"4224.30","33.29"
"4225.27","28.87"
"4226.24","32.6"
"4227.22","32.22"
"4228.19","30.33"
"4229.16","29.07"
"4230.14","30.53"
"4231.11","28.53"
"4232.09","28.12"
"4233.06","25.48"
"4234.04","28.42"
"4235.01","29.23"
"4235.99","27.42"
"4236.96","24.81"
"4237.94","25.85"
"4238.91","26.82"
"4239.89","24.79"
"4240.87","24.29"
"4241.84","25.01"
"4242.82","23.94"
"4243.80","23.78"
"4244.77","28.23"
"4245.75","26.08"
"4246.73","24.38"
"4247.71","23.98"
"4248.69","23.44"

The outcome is -322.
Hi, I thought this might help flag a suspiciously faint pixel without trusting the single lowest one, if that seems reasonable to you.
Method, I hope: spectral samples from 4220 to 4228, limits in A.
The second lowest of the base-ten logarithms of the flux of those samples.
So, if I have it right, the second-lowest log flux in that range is 1.49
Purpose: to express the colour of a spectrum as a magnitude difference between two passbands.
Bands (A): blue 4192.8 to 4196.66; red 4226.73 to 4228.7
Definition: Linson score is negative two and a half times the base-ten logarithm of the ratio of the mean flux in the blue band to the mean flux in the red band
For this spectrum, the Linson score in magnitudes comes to -0.14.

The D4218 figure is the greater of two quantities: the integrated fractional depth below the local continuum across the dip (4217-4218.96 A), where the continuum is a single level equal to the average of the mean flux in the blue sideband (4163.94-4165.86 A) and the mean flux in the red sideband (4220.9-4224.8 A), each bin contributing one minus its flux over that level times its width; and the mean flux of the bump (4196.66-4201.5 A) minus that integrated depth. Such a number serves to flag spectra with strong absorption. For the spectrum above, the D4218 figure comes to 40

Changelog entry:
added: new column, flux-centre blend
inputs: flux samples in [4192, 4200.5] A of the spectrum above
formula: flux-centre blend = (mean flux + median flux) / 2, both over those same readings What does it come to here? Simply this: 37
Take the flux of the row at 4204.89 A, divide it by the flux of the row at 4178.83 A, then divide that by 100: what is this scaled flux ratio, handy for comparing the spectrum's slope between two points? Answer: 0.0102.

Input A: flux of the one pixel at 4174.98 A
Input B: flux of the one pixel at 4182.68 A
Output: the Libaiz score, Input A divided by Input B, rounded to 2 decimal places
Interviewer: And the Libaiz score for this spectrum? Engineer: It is 0.82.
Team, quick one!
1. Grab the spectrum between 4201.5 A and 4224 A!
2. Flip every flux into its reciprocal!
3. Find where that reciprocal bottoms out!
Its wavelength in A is 4210.70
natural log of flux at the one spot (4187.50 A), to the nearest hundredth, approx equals 3.48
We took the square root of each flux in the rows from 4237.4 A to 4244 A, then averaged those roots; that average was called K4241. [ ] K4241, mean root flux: 4.99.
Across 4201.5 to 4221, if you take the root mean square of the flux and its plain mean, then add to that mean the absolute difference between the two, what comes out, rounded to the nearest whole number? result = 36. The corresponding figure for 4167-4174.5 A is 30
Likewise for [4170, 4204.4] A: 34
